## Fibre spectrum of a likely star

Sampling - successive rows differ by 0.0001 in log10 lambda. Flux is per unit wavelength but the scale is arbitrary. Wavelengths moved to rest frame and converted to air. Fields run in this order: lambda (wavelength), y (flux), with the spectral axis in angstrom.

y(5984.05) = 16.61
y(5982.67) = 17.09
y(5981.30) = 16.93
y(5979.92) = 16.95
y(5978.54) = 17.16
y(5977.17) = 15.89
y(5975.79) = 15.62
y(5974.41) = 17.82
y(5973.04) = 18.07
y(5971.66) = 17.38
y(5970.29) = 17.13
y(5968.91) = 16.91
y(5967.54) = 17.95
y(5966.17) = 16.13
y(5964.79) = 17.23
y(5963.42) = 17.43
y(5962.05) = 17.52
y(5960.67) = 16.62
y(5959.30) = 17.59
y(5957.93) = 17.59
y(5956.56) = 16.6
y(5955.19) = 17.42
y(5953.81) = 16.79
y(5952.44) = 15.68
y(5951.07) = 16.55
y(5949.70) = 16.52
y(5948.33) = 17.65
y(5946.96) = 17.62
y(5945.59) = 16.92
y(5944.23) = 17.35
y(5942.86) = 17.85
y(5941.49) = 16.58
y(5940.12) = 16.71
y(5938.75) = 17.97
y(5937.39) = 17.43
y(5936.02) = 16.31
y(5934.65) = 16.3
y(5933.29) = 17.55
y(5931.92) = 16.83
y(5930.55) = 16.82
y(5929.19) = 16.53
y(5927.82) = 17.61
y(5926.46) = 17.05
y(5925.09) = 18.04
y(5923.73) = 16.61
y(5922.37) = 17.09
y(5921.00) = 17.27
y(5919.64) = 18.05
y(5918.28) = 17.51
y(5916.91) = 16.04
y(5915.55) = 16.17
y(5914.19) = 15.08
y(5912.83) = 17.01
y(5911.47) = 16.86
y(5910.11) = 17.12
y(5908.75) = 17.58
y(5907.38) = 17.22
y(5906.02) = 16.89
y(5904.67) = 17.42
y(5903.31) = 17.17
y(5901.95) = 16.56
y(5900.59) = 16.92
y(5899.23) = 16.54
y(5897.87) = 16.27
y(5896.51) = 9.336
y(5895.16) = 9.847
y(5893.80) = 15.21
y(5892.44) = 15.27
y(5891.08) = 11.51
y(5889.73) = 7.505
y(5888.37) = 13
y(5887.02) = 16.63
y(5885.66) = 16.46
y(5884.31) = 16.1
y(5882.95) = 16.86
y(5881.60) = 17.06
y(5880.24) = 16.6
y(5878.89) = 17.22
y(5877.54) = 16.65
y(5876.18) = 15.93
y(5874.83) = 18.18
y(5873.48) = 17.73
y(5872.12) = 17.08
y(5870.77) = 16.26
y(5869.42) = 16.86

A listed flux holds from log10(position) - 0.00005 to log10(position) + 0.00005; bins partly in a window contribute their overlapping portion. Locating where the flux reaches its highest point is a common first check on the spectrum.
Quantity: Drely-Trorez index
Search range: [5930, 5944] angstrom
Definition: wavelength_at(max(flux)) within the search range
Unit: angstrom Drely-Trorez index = 5938.75 angstrom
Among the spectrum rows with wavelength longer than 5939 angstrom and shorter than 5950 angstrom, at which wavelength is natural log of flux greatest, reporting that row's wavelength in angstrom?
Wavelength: 5942.86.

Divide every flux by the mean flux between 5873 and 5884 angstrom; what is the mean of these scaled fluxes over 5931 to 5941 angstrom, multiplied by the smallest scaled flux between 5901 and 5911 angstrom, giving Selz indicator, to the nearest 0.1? 1.0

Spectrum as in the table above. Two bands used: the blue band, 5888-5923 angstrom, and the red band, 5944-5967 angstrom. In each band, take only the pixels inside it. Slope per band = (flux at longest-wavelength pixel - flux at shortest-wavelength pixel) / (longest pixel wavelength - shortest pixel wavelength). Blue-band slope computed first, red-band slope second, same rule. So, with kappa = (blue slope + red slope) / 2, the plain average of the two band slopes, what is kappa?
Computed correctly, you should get 0.032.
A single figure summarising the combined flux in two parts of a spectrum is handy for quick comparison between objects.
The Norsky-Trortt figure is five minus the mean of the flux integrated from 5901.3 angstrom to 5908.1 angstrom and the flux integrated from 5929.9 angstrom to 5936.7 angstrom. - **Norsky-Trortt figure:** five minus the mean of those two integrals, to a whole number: -110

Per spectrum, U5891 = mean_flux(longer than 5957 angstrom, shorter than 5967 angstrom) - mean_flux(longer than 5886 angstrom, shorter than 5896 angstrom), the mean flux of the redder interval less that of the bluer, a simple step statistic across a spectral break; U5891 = 4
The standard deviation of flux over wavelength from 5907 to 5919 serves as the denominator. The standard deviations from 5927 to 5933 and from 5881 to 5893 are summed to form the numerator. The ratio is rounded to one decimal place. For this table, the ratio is 4.5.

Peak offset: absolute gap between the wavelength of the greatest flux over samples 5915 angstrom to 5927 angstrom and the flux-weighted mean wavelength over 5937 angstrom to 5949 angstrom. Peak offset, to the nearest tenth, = 23.2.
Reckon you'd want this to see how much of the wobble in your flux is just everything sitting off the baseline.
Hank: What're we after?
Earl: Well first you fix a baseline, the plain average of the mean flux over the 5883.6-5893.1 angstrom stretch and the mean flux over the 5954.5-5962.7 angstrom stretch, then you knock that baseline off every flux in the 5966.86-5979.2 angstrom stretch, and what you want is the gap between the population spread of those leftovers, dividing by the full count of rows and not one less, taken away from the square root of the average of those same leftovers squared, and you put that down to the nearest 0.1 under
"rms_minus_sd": 1.0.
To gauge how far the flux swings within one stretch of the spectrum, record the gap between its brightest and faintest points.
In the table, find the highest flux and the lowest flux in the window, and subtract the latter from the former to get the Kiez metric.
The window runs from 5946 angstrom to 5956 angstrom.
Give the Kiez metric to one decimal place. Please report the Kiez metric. 2.0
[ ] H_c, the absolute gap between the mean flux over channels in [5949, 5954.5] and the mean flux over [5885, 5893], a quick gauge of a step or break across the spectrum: 3.0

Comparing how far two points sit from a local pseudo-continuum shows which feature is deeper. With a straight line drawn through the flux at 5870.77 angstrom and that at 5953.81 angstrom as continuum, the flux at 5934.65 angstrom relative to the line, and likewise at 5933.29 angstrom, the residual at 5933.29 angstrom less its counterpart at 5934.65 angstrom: 1.3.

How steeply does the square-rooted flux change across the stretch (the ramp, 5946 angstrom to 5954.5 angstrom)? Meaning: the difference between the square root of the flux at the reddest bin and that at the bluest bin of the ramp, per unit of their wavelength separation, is -0.015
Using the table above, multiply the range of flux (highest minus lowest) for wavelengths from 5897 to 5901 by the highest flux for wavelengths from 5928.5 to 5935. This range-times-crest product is 11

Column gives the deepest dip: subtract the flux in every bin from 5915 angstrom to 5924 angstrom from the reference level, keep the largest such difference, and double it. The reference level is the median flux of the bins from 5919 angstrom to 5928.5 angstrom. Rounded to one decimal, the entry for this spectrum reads 2.5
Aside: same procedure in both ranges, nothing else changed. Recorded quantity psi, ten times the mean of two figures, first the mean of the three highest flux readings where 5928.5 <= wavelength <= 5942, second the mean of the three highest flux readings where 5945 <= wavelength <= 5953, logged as 175.2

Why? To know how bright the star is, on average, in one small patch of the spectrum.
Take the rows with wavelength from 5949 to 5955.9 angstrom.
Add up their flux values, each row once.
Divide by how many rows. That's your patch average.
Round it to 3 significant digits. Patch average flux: 16.6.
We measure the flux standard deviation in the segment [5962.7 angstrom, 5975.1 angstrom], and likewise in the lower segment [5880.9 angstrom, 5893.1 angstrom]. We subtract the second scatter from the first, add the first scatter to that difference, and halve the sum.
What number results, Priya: -1.0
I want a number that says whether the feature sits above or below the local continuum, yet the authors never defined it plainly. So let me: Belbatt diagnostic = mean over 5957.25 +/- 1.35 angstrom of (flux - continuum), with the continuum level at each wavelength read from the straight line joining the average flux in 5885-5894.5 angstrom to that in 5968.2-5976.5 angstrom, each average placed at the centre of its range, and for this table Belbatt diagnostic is 0.6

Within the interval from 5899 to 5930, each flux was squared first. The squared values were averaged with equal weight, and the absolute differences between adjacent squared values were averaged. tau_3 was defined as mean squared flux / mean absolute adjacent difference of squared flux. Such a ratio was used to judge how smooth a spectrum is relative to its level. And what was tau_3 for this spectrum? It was 13.1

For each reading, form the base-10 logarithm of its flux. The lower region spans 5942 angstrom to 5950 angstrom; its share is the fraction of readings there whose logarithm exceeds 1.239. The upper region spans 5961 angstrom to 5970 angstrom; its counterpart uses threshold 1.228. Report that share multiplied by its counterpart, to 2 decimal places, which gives 0.56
